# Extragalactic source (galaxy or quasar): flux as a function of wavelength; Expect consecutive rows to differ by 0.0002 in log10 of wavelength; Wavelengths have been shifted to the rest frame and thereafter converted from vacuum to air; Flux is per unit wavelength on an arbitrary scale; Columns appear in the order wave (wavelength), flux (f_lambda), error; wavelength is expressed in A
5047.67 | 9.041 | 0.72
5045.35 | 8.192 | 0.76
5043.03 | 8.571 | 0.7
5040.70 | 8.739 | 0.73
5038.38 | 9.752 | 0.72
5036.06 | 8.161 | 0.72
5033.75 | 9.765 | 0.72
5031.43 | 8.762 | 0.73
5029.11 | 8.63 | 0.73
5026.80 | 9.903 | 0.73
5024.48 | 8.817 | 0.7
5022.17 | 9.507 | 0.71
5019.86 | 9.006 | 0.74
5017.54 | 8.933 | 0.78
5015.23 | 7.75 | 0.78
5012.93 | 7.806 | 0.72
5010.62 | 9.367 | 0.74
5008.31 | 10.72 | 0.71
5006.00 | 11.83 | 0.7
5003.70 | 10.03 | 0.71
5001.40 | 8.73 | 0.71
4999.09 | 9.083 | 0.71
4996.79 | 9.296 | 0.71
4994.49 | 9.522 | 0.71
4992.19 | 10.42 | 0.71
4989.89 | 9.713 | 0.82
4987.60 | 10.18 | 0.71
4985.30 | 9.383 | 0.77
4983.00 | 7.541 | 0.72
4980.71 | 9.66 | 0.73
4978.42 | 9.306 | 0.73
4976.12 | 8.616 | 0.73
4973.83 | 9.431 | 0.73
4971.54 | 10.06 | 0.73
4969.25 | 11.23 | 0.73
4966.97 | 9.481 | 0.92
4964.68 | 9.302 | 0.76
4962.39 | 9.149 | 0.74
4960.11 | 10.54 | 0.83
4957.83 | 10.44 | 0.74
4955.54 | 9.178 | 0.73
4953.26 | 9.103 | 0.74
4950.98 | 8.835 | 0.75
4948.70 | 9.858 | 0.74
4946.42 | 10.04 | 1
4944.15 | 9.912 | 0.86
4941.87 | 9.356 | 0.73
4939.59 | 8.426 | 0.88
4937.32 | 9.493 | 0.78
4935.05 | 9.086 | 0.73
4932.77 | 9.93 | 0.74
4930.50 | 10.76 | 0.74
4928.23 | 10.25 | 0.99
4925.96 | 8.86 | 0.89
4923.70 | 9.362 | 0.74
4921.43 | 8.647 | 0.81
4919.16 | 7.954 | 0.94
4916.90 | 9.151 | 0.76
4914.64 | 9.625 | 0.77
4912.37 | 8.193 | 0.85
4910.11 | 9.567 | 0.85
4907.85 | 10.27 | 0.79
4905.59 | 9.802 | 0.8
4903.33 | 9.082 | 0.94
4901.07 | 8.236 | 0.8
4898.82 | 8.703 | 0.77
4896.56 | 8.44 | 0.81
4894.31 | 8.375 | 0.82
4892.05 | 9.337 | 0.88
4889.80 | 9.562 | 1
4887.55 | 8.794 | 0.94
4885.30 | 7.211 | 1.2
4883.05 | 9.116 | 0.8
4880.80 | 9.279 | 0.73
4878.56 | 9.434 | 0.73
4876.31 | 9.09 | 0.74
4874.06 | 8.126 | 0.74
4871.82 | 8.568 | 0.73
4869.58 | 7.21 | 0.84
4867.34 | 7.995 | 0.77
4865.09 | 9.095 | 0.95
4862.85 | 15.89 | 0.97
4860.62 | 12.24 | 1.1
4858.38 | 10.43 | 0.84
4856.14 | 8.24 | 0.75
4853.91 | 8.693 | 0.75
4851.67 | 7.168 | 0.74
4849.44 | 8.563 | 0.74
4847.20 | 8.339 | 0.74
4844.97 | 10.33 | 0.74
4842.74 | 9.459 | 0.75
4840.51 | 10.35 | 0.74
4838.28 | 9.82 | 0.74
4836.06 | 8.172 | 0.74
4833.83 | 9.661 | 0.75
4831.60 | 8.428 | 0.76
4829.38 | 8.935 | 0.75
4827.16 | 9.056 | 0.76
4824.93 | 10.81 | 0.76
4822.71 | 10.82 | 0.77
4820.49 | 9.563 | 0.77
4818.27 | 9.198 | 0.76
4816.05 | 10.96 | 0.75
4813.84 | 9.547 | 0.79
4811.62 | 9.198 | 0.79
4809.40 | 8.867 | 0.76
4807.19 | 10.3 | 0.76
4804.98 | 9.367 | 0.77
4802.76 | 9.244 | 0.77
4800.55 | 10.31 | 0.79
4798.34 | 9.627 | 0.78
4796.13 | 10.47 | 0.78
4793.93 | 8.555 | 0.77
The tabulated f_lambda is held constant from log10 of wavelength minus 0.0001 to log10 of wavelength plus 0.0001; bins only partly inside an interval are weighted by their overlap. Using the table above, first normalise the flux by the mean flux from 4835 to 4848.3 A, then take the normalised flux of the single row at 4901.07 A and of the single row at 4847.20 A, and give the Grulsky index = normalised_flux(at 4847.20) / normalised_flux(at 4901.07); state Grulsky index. 1.01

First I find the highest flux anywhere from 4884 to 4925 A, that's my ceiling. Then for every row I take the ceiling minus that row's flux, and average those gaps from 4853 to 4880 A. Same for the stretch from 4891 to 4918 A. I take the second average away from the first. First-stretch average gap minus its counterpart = -0.5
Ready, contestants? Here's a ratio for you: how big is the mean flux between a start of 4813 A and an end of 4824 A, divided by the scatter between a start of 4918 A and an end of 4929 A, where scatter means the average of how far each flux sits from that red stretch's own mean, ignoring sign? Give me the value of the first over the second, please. 16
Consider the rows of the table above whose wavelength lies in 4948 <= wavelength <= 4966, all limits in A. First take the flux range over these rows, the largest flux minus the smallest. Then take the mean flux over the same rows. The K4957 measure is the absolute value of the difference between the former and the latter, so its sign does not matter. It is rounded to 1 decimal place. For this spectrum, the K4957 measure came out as 7.8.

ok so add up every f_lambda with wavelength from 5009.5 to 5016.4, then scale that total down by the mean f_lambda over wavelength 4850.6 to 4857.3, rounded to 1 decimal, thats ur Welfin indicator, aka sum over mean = 3.1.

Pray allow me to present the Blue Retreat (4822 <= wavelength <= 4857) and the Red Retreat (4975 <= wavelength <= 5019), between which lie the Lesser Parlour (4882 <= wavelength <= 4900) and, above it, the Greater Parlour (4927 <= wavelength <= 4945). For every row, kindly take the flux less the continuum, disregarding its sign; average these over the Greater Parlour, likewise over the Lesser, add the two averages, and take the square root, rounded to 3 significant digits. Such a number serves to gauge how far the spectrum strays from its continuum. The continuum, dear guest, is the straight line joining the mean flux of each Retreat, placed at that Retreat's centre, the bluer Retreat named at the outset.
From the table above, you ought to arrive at 1.13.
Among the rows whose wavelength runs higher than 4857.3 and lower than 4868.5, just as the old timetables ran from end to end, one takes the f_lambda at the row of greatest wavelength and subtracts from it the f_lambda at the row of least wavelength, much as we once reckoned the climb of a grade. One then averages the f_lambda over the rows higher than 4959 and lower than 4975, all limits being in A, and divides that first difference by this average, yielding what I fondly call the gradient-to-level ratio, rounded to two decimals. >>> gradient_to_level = -0.25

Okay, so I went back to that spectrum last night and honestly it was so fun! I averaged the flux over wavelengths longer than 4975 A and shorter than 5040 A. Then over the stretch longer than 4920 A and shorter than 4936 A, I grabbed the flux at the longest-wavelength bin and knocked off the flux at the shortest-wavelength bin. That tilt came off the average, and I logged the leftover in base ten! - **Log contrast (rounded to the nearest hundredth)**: 0.95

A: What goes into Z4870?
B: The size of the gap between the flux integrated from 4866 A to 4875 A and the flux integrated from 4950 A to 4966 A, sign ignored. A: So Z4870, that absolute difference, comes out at 80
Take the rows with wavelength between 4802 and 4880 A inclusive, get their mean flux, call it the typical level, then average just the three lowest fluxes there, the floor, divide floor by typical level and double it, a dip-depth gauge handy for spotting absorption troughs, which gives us 1.58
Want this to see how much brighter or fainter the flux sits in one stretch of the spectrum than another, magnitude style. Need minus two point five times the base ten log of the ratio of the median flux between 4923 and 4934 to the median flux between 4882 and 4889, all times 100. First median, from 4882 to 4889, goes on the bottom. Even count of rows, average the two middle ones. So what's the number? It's -13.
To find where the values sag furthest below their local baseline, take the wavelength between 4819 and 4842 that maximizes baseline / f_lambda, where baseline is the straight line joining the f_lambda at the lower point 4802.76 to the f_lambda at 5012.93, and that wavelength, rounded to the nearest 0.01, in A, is 4836.06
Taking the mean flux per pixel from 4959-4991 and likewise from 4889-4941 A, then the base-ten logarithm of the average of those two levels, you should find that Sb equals 0.971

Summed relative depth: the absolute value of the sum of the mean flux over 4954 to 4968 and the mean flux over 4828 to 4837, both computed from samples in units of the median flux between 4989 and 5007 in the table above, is 1.92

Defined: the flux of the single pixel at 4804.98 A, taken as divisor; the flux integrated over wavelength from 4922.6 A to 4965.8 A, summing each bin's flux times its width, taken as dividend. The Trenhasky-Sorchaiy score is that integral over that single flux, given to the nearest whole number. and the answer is 44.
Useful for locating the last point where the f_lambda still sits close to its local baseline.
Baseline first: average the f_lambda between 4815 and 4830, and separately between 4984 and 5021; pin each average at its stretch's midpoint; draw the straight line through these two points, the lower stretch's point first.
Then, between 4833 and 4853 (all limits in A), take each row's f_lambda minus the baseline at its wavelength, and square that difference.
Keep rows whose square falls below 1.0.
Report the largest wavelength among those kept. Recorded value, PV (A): 4844.97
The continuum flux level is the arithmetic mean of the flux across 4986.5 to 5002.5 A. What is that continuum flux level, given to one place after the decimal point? 9.6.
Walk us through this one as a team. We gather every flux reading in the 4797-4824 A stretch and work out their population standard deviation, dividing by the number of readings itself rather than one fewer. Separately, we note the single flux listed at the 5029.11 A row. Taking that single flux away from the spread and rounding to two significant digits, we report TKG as -8.0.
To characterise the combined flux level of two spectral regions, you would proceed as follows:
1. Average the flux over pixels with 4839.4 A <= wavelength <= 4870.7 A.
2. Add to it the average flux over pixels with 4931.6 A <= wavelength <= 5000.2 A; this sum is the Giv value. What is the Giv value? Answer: 19.1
